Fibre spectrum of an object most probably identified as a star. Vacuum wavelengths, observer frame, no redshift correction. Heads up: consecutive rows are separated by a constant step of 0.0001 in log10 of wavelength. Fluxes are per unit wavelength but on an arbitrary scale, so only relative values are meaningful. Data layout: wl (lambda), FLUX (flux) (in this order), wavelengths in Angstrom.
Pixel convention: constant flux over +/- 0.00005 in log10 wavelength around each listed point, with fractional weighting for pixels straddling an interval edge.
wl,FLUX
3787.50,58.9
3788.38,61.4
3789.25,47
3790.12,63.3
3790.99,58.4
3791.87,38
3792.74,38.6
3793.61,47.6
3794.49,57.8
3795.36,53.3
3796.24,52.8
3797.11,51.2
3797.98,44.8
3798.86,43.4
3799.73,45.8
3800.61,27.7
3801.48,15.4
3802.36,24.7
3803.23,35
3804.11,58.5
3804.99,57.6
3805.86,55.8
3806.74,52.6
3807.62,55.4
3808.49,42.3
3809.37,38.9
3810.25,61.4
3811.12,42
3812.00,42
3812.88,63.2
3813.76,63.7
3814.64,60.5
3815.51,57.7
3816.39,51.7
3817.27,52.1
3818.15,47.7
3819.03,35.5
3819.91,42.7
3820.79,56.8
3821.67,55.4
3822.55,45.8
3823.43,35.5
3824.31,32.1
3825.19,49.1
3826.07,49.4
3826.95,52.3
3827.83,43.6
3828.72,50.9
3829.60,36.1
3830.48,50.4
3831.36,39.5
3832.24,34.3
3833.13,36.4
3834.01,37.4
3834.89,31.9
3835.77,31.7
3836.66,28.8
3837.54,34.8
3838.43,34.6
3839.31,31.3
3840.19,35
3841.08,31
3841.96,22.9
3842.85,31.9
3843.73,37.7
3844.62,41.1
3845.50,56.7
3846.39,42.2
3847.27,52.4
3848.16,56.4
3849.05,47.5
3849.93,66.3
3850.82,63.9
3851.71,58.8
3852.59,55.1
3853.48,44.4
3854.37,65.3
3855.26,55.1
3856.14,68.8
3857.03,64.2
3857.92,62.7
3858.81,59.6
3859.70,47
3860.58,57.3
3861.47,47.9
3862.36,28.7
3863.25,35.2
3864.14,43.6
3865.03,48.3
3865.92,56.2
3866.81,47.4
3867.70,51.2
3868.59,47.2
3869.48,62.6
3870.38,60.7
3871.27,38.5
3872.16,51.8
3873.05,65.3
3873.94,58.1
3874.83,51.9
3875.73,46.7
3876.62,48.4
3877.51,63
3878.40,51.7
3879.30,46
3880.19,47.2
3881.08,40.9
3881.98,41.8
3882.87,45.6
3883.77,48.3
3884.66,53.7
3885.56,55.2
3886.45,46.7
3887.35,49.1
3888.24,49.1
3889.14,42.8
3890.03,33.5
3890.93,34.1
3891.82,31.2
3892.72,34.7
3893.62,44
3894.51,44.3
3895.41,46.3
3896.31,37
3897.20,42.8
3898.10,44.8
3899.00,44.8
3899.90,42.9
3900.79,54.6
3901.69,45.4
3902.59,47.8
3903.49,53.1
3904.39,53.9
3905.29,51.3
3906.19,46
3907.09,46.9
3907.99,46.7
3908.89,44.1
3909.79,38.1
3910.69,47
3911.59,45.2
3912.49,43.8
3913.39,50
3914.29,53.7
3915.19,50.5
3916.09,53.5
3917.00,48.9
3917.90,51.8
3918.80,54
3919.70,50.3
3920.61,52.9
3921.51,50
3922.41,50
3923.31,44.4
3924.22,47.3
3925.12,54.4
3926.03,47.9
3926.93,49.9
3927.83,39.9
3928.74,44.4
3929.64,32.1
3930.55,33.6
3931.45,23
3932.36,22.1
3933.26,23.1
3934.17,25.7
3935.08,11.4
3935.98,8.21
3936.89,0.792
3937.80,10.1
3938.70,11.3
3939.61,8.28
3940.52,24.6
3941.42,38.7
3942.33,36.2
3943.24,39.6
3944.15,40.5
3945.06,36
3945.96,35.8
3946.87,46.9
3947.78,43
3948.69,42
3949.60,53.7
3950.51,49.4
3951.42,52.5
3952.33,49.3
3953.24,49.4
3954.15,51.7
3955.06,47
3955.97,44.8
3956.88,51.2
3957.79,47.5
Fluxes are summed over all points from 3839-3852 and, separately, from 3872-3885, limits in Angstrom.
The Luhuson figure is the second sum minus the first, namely 85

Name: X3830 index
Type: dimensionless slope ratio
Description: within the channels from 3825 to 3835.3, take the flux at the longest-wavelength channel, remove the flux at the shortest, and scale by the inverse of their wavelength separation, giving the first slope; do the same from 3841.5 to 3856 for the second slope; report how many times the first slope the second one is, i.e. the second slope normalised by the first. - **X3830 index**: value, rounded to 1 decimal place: -1.4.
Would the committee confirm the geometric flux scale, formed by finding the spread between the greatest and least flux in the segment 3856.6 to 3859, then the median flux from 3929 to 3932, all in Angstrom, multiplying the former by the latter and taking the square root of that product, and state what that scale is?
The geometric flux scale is 12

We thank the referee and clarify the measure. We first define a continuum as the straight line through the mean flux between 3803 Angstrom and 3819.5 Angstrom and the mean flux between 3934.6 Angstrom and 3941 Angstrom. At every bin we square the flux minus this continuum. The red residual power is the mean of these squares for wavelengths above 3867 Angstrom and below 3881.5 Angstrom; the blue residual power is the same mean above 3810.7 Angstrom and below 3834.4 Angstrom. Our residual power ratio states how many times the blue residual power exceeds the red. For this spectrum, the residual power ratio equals 0.14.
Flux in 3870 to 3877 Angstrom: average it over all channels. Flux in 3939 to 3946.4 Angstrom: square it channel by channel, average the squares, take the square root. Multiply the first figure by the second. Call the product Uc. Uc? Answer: 1793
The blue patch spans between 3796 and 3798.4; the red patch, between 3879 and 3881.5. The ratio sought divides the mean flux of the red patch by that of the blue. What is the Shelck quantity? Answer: 0.90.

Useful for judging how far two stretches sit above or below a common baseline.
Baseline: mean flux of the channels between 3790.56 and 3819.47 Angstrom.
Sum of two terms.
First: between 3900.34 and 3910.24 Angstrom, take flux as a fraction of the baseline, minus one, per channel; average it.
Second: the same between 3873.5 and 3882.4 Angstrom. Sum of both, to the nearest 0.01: 0.05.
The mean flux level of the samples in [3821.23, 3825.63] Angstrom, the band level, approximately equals 43.6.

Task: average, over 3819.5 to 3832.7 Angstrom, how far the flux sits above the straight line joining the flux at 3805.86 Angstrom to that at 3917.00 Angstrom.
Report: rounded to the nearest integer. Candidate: -10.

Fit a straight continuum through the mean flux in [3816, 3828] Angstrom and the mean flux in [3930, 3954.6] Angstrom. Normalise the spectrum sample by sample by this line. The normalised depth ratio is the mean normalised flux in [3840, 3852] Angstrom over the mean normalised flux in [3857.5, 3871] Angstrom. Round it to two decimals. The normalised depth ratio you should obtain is 0.87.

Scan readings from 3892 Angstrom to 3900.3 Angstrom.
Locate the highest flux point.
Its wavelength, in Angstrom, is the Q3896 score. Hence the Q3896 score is 3895.41 Angstrom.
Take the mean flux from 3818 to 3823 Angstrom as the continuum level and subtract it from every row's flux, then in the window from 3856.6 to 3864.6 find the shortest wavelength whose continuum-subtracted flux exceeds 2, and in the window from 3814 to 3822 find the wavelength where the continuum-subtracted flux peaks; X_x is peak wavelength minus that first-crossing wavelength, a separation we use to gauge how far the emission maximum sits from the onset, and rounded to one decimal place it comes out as -42.4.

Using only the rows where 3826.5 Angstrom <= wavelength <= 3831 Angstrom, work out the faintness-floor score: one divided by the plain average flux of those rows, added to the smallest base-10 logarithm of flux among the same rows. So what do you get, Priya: 1.58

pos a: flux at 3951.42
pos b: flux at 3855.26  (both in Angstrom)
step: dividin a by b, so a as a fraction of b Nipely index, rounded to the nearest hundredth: 0.95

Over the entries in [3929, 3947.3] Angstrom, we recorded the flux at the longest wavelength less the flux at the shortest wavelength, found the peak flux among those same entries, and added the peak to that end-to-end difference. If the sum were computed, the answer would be 62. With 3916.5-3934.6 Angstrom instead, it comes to 31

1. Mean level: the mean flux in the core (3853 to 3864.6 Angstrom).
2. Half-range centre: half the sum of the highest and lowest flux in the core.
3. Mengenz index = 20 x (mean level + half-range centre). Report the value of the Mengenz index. 2021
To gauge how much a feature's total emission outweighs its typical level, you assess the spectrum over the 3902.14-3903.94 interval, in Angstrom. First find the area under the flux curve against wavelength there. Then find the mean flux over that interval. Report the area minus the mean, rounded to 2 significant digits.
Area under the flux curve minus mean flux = 40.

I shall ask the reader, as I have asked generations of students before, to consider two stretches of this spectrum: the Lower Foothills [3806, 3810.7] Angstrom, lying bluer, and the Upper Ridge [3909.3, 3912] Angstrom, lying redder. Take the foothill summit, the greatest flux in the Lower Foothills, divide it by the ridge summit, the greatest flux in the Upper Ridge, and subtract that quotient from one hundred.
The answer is 98.7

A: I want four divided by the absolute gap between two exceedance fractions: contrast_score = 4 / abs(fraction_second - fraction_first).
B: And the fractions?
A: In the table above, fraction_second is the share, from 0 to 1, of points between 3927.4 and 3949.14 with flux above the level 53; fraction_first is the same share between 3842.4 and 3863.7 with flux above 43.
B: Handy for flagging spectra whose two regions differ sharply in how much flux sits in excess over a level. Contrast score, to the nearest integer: 5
